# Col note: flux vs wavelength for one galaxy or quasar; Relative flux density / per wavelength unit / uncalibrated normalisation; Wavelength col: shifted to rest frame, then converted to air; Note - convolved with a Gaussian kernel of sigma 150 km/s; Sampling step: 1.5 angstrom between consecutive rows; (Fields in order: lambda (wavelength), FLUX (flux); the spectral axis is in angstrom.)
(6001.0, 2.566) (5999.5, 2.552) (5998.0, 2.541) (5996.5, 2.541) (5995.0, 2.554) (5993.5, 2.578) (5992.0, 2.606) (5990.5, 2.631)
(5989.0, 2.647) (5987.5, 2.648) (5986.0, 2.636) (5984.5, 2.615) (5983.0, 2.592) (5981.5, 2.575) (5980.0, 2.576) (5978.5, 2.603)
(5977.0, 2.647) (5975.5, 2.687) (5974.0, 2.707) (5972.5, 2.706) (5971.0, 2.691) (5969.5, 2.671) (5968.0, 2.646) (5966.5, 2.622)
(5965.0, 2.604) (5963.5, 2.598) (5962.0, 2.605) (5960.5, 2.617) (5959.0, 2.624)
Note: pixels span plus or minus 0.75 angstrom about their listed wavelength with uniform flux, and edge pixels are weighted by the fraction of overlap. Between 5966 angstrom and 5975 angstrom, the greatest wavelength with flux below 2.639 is 5966.5 angstrom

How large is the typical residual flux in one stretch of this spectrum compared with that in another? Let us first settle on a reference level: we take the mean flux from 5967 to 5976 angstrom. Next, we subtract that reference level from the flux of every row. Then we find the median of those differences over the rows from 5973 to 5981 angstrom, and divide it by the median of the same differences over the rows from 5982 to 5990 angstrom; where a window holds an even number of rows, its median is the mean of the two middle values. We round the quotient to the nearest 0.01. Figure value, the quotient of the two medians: 0.77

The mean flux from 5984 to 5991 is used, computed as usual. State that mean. 2.64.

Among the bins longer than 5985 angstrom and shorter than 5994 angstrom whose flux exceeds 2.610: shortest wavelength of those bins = 5986.0 angstrom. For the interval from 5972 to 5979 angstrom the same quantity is 5972.5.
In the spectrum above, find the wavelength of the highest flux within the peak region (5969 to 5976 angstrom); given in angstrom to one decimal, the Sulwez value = 5974.0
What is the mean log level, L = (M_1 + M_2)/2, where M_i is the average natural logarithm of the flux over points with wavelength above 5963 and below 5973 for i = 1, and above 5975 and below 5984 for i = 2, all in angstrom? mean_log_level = 0.967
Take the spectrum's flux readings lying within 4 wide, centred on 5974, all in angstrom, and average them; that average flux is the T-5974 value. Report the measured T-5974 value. 2.70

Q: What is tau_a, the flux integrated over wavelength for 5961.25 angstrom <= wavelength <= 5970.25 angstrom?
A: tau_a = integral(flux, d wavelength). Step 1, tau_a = 23.62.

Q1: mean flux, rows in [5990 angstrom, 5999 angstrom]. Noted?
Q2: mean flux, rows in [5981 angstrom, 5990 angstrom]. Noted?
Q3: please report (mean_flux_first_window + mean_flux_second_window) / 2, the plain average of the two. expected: 2.60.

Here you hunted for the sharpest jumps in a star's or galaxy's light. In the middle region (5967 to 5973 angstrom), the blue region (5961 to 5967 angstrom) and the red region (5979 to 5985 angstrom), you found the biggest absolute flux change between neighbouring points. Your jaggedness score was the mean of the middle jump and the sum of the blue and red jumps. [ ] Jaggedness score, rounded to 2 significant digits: 0.033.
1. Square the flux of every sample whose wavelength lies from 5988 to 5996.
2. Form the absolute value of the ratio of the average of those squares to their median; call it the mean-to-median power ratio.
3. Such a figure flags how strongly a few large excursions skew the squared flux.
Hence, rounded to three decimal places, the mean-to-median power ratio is 0.998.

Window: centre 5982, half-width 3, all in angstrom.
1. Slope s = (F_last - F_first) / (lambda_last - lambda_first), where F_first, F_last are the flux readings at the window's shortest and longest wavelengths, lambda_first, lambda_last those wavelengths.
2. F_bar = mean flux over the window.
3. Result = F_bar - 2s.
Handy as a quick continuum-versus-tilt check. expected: 2.572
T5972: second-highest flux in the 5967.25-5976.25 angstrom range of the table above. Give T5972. 2.706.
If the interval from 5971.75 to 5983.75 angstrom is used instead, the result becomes 2.706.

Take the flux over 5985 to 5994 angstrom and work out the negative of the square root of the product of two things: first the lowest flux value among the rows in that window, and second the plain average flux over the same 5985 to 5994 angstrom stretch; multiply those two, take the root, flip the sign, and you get -2.60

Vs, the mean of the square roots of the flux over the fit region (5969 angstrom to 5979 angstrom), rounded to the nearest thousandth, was 1.635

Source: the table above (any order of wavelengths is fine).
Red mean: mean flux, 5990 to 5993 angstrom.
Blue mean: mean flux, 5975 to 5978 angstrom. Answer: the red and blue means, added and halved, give 2.64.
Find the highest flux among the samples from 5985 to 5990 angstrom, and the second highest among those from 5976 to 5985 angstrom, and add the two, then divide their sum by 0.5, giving 10.5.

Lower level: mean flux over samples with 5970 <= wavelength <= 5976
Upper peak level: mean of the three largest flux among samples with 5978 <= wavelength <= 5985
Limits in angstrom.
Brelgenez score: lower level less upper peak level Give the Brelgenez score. 0.094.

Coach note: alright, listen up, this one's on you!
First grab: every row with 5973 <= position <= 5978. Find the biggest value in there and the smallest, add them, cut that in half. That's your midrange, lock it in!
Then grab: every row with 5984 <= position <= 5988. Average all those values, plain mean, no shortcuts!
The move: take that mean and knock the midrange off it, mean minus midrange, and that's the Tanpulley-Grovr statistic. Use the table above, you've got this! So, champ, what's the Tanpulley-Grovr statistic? -0.044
